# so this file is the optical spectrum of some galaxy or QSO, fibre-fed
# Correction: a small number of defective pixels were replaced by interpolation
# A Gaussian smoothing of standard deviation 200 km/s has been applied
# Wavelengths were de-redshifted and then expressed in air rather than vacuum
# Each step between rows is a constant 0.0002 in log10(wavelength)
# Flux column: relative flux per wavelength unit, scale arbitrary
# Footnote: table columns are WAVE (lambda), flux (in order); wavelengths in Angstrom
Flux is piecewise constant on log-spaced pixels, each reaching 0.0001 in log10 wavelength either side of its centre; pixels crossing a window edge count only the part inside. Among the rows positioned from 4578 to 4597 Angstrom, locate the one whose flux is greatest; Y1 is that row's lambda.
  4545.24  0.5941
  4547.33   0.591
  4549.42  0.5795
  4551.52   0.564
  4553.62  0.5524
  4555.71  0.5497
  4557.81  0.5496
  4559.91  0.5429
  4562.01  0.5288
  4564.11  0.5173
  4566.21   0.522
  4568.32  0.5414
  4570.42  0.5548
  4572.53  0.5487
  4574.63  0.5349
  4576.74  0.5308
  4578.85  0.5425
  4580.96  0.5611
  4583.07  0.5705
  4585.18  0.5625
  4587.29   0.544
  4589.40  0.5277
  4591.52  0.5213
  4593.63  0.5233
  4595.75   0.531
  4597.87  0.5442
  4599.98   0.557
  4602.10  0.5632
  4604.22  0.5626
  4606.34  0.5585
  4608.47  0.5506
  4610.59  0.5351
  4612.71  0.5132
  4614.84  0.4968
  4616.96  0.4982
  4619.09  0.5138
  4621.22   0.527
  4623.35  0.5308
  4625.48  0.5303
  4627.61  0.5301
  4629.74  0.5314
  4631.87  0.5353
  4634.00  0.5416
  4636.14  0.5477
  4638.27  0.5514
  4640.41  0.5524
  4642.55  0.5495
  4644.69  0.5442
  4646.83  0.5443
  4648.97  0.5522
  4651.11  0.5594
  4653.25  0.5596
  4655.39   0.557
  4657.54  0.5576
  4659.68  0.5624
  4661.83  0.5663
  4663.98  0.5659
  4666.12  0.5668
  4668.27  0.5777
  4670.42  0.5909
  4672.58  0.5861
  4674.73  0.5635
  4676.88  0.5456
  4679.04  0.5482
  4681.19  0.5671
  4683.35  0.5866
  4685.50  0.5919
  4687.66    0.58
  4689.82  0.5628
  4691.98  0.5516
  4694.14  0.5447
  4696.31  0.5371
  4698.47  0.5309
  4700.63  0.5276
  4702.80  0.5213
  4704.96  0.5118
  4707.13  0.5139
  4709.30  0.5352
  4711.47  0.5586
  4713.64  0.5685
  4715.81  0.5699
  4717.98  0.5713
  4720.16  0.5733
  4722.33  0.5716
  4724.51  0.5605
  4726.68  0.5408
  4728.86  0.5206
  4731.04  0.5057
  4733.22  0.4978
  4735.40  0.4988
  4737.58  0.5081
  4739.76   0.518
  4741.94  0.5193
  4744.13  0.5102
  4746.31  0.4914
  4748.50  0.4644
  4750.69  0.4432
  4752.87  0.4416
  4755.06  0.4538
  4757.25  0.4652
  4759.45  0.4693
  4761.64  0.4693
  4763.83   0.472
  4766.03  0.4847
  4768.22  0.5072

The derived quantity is 4583.07 Angstrom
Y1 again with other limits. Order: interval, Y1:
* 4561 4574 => 4570.42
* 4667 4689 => 4685.50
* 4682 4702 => 4685.50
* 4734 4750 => 4741.94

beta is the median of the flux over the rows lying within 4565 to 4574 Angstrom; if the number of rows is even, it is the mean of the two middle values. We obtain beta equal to 0.545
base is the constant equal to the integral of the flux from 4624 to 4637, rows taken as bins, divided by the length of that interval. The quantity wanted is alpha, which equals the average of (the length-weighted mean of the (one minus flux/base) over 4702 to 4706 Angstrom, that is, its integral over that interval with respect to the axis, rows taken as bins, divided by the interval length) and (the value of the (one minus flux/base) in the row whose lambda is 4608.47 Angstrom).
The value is 0.00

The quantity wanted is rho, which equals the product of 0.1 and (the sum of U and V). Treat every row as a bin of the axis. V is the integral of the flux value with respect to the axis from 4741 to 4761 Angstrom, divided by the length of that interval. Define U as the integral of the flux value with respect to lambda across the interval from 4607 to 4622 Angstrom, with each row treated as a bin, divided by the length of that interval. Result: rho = 0.099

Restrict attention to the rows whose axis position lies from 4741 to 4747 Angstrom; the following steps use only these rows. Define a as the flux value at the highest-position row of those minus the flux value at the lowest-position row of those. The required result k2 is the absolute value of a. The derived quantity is 0.028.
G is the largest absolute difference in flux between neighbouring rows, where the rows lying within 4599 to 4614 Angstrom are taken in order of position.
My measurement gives 0.0219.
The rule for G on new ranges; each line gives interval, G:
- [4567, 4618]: 0.0219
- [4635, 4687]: 0.0226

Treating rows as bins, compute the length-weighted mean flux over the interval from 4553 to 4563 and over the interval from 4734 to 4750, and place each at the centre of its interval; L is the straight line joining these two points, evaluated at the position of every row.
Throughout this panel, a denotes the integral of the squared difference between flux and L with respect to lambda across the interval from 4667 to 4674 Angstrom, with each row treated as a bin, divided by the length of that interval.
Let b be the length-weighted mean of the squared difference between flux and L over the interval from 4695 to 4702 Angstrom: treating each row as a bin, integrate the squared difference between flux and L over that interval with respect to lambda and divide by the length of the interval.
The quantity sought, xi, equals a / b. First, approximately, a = 0.0044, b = 0.0005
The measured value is 9.3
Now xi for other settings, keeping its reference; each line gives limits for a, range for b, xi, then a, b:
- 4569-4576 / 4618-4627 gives 1.2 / 0.0001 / 0.0001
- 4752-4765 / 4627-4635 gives 14.6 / 0.0013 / 0.0001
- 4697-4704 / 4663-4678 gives 0.1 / 0.0003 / 0.0031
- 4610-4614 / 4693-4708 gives 0.6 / 0.0002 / 0.0004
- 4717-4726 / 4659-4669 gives 1.7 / 0.0040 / 0.0024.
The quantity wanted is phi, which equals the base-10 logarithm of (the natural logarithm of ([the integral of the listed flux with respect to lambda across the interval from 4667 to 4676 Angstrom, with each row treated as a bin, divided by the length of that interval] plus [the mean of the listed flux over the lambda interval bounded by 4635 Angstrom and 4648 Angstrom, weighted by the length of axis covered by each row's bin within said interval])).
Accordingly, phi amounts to -0.92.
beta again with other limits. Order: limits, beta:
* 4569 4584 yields 0.549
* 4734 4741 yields 0.508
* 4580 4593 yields 0.553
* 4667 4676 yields 0.582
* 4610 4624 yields 0.514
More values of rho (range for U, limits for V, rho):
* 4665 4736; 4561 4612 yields 0.109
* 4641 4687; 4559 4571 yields 0.110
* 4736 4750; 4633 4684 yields 0.106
